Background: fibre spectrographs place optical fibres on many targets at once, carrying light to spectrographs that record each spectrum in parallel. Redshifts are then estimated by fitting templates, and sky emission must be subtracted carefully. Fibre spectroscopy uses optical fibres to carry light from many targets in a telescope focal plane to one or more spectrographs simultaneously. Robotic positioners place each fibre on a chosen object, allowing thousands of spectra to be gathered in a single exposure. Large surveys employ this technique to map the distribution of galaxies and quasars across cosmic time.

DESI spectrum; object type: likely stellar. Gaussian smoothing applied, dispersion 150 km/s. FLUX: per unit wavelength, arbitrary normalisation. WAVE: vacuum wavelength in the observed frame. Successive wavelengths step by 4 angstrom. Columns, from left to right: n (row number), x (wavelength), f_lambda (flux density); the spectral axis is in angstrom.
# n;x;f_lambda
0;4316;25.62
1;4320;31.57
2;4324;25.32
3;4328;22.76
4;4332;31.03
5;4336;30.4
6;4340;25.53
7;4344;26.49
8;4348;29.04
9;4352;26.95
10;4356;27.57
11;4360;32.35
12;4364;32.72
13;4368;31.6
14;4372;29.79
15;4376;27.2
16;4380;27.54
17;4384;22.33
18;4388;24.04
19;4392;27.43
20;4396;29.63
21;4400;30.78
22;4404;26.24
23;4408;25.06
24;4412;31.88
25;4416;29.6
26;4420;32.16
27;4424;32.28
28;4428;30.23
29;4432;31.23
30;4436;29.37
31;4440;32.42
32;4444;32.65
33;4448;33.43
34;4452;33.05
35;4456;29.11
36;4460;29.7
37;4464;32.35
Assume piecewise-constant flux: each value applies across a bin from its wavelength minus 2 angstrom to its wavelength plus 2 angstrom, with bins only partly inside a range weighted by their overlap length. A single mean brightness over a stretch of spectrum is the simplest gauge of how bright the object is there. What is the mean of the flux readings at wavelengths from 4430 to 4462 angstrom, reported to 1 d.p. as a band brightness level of 31.4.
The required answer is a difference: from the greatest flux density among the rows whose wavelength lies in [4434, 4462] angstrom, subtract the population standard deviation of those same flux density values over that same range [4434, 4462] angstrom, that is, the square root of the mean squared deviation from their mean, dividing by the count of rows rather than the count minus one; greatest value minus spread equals 31.7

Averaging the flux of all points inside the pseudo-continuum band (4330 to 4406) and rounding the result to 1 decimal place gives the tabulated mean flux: 28.4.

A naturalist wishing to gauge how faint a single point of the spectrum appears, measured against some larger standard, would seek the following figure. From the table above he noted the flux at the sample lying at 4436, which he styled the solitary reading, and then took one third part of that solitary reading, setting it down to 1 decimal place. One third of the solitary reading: 9.8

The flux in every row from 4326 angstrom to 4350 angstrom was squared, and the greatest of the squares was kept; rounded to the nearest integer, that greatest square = 963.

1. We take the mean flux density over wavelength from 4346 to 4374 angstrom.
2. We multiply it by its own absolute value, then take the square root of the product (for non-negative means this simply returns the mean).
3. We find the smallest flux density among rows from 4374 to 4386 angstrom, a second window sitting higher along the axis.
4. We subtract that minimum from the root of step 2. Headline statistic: 8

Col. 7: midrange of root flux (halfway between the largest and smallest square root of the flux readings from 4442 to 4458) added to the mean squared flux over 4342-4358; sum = 763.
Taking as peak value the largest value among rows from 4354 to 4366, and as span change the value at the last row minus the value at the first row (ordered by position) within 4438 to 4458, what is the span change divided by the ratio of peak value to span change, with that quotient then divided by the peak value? 0.010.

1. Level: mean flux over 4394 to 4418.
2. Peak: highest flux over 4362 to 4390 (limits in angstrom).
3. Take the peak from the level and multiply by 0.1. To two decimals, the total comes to -0.39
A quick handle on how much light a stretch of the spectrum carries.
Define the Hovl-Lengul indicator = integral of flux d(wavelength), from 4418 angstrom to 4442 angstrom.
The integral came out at 751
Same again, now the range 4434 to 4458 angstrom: 760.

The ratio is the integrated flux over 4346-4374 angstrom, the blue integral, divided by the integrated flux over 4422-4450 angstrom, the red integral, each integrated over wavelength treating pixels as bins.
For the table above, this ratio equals 0.95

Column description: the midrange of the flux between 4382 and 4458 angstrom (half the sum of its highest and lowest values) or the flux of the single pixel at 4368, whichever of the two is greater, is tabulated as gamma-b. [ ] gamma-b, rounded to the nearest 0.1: 31.6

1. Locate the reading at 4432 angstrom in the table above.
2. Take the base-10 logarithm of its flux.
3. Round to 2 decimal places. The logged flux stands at 1.49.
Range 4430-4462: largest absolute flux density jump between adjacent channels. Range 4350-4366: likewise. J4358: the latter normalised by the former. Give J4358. 1.2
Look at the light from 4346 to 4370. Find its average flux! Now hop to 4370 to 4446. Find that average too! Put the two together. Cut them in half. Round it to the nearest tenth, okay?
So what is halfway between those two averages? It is 29.5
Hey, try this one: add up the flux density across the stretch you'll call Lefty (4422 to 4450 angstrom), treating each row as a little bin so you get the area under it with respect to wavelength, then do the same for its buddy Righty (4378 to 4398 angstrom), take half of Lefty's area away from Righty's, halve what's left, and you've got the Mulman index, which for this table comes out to 40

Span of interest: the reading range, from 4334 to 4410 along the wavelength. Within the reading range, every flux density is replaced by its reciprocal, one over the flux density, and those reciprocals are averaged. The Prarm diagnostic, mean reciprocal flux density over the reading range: 0.0360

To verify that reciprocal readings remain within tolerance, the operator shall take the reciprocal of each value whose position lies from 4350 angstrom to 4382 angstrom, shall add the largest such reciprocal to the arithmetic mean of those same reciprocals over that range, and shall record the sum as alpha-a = 0.071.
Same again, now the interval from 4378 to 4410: 0.083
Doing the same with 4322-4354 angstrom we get 0.081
